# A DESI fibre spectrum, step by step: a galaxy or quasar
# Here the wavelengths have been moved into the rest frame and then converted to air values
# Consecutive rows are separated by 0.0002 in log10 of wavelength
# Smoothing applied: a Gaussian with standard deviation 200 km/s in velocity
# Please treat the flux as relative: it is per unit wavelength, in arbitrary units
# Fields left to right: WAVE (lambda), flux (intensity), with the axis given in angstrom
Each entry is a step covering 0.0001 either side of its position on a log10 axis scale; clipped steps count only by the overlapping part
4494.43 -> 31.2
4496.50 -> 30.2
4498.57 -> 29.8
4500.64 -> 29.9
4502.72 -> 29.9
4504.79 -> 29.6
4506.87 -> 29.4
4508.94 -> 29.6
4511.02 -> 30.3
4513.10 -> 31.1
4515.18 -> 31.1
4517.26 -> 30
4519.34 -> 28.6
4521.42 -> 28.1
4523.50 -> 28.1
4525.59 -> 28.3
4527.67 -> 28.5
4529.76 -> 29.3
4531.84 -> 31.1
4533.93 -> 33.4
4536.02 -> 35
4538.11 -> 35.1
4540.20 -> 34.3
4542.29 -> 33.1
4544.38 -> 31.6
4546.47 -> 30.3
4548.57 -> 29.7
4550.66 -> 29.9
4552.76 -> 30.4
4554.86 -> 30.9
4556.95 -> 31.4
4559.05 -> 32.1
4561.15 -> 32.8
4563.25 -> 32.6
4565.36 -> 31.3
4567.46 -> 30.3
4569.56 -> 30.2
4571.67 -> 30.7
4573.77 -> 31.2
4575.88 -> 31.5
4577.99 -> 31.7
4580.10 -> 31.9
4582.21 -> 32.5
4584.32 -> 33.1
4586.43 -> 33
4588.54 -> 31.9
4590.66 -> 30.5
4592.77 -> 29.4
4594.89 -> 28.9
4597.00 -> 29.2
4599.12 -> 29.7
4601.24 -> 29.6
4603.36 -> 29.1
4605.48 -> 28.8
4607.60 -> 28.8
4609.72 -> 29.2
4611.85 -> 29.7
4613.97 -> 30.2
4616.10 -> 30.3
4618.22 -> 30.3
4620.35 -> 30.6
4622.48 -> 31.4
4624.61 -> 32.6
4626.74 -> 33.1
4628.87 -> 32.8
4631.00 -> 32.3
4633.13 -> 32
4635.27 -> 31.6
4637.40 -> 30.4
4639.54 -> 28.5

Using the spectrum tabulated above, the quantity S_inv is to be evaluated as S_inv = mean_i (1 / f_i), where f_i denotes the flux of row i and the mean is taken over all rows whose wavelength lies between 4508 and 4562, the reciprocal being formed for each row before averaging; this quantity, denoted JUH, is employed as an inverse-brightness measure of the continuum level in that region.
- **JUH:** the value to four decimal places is 0.0325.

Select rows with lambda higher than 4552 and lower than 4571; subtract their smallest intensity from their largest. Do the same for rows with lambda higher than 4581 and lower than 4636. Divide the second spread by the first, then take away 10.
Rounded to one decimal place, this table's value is -8.3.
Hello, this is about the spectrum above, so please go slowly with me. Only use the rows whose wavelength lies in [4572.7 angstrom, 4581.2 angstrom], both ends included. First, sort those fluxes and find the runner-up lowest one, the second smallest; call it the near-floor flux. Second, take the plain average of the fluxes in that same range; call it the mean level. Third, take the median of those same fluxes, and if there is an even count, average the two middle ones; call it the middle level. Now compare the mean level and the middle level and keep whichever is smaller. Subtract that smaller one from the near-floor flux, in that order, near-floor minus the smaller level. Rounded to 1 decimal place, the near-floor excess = -0.1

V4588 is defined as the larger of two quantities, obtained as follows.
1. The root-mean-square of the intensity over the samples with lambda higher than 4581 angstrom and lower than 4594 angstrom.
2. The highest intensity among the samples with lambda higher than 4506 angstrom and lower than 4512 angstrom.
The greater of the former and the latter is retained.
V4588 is 31.8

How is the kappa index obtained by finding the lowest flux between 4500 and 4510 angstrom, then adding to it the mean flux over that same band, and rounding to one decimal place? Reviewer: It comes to 59.1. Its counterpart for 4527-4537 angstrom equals 60.0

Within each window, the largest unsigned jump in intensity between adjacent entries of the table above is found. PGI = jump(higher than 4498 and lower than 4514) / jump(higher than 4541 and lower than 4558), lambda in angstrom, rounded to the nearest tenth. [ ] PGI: 0.5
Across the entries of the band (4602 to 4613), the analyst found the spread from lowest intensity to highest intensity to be 0.90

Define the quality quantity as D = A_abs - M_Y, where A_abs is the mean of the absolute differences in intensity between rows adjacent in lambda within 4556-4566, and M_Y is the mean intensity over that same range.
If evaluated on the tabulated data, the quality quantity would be -31.3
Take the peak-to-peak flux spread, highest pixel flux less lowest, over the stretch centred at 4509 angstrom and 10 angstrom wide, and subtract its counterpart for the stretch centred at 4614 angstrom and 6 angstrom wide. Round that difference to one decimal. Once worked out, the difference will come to 1.1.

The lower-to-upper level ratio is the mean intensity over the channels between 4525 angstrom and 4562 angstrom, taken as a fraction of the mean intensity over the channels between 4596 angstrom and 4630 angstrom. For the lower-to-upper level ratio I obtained 1.04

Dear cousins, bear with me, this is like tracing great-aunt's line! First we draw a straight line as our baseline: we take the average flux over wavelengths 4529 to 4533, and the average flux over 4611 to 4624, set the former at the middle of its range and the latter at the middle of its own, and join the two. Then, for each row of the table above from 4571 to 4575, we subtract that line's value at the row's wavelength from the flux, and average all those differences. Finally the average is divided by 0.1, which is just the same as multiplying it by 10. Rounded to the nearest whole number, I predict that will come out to 6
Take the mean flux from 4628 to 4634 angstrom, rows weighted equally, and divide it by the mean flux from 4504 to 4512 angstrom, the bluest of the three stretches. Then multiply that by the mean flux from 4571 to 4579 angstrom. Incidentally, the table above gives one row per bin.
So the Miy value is 34.1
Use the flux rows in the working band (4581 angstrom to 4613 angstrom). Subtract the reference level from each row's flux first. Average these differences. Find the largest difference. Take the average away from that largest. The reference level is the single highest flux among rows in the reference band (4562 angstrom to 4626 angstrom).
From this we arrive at 2.9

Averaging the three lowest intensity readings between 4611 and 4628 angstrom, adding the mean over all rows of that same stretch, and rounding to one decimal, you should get 61.1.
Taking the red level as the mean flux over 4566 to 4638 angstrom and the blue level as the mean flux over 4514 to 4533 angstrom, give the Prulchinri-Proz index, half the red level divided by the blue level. 0.527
